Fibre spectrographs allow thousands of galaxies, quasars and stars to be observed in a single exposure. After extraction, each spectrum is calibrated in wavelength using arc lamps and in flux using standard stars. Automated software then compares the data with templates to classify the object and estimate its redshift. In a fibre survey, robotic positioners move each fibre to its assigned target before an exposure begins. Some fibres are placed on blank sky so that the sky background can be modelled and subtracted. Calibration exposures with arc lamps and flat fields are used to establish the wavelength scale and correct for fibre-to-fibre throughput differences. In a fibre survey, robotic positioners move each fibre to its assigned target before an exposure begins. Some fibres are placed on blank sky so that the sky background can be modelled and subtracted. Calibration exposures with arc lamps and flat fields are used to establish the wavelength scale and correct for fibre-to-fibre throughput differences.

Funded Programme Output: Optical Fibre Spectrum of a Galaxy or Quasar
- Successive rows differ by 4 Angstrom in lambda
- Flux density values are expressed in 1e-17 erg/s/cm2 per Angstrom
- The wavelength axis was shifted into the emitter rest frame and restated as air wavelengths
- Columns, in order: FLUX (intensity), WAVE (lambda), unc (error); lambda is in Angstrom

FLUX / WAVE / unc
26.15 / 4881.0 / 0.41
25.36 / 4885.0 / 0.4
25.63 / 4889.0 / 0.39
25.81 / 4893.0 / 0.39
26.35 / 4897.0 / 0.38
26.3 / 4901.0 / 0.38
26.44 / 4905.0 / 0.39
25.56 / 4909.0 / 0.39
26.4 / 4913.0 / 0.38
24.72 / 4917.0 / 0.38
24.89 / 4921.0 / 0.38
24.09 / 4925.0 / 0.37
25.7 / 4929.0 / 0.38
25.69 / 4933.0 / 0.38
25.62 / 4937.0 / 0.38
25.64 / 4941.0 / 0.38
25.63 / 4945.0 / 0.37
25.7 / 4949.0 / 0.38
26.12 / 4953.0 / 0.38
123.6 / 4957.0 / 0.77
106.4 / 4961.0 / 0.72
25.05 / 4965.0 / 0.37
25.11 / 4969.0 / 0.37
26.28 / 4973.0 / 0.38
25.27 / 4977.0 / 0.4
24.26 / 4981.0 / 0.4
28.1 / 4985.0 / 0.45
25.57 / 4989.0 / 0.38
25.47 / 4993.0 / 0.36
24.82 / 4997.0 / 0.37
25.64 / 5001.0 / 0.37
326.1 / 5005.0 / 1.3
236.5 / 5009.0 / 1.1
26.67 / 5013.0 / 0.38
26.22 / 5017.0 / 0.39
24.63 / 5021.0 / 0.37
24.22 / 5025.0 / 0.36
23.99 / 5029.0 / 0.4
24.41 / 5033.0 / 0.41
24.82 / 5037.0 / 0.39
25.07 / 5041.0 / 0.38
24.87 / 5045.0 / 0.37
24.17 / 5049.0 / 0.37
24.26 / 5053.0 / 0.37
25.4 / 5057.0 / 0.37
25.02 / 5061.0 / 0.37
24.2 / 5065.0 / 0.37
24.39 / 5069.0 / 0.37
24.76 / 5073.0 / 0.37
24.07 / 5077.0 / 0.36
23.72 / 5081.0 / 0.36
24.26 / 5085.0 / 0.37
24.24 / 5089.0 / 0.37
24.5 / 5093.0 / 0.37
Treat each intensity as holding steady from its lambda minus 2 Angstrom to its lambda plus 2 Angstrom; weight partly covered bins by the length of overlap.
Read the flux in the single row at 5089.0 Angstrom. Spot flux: 24.24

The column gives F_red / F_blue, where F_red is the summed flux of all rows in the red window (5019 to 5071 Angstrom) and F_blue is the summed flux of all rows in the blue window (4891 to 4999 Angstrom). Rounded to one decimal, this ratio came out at 0.4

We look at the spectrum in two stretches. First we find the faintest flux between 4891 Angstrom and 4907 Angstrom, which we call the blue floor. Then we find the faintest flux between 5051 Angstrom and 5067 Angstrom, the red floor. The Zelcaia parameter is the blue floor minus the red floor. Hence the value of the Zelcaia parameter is 1.61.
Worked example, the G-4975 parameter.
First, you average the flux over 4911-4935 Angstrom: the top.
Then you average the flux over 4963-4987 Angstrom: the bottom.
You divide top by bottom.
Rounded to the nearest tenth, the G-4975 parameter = 1.0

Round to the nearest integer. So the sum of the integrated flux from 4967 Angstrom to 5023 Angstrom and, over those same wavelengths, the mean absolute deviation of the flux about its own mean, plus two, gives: 3547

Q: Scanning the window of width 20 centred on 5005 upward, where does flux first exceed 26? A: 5005.0 Angstrom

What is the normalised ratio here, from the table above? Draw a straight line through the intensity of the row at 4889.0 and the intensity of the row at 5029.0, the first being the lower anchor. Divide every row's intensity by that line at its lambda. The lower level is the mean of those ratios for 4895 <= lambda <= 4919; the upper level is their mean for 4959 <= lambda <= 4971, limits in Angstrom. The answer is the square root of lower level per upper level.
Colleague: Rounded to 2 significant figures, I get 0.70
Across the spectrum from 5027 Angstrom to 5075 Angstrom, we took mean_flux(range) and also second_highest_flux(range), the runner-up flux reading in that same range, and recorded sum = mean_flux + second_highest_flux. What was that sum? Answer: 50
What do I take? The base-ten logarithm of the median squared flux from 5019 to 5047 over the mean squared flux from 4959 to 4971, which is -0.84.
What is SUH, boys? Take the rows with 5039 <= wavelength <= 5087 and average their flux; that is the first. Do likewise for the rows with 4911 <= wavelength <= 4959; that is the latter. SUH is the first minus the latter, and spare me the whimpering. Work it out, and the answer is -9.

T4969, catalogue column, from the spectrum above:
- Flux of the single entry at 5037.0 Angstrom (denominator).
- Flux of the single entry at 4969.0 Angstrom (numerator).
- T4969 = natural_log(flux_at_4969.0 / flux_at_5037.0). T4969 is 0.01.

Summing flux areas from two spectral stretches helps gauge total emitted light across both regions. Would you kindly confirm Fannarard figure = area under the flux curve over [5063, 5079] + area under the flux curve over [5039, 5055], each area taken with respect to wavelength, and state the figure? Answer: 783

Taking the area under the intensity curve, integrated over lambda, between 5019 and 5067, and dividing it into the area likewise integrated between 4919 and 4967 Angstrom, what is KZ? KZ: 1.6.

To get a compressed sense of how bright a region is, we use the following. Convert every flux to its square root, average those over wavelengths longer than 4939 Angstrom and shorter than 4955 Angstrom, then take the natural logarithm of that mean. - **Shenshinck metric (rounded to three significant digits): 1.62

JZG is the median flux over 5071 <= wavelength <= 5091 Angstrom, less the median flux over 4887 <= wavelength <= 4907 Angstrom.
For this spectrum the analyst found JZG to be -2.1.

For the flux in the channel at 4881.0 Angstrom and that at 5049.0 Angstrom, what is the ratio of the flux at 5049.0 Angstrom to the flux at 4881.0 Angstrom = 0.92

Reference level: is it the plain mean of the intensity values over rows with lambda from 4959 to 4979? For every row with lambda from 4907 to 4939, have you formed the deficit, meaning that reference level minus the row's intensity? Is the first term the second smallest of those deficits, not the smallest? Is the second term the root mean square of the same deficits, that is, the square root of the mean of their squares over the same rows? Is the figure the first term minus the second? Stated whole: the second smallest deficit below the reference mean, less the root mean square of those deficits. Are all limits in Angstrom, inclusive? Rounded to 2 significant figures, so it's -0.38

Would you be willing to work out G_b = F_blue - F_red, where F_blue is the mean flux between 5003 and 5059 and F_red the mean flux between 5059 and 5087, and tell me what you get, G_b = 37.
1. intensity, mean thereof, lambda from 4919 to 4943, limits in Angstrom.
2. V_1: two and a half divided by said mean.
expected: 0.099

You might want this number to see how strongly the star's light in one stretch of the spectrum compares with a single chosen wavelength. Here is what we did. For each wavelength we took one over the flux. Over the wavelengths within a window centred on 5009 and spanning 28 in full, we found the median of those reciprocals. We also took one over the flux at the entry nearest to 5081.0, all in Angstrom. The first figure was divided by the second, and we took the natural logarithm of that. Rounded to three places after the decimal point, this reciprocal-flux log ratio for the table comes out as -0.100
